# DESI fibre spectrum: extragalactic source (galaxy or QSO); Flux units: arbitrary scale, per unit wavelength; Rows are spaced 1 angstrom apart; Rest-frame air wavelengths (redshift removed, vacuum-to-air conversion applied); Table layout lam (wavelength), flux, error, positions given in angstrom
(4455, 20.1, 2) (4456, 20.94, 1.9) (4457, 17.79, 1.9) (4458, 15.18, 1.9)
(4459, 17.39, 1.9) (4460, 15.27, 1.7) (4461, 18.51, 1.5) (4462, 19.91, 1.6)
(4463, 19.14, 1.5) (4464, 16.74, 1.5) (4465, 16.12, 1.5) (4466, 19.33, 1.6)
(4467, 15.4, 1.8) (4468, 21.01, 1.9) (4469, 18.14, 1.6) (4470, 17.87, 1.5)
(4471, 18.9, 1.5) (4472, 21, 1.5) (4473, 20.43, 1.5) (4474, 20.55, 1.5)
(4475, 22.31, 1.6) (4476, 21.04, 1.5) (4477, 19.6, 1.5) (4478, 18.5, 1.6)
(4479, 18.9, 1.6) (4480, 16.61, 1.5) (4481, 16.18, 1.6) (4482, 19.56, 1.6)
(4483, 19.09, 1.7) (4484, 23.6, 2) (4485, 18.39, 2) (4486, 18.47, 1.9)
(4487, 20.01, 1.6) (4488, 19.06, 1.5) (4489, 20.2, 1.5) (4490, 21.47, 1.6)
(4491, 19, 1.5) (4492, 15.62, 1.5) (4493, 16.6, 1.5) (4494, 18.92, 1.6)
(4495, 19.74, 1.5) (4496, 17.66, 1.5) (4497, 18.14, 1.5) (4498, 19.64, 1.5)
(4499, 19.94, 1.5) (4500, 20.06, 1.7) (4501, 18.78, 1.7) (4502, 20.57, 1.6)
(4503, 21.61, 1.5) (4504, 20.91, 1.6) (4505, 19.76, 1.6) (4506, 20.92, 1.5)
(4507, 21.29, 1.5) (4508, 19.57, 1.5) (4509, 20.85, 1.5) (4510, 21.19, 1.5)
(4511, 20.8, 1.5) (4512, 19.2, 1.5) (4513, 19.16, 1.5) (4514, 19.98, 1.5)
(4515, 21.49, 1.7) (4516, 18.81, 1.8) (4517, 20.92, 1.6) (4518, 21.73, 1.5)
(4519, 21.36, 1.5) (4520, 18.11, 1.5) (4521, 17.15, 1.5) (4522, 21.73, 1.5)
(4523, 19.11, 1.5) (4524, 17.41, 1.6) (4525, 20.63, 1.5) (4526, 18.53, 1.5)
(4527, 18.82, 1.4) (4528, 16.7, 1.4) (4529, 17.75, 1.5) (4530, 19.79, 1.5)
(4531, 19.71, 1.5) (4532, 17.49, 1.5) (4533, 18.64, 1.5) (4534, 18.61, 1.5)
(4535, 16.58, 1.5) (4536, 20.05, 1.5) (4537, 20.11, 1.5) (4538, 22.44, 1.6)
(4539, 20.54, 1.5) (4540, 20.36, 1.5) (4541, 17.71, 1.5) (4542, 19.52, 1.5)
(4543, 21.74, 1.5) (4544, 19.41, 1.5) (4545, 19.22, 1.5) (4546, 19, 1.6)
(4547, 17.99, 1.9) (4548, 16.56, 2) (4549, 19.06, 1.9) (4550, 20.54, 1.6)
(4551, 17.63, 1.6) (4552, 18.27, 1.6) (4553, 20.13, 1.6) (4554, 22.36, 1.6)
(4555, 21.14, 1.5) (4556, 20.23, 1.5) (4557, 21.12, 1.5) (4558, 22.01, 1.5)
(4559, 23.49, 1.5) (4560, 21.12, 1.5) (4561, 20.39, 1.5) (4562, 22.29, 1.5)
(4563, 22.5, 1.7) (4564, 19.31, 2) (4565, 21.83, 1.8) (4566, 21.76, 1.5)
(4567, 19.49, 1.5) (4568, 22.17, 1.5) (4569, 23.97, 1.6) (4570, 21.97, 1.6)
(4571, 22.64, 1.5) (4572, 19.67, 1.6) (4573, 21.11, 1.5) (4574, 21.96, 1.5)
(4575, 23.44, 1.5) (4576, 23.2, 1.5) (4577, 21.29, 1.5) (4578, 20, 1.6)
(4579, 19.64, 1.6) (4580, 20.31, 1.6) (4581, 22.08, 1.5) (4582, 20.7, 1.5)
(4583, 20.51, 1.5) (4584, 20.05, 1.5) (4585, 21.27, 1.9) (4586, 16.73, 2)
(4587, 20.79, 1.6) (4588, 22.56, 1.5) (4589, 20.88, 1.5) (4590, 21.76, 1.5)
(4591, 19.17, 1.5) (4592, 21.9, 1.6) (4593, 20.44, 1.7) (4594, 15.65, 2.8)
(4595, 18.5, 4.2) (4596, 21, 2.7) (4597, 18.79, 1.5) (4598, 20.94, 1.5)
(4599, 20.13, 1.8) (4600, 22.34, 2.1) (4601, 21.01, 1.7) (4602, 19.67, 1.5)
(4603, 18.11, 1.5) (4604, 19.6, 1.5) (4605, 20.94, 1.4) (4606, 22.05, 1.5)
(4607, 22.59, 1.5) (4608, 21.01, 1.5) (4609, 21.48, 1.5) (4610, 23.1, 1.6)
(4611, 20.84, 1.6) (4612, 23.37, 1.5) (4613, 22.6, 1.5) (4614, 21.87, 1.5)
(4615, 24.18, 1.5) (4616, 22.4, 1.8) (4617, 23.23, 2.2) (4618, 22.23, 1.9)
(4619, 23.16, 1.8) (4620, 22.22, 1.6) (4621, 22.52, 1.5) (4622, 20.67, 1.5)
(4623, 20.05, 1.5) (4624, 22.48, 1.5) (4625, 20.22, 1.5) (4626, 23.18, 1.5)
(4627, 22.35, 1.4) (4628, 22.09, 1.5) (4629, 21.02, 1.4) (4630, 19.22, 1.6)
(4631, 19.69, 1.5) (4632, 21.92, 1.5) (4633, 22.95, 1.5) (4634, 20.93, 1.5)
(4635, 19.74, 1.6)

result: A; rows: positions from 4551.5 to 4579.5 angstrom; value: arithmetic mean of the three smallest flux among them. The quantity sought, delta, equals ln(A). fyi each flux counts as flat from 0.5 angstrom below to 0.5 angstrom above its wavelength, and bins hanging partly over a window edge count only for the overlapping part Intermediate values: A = 19.0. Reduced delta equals 2.95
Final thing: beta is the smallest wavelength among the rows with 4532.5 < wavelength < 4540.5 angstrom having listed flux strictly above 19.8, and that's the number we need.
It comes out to 4536 angstrom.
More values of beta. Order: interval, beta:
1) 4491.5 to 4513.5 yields 4499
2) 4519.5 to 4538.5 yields 4522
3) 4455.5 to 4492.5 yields 4456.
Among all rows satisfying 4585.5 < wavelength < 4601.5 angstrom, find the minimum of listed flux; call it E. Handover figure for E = 15.65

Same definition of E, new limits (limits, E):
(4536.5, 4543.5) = 17.71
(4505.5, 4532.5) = 16.7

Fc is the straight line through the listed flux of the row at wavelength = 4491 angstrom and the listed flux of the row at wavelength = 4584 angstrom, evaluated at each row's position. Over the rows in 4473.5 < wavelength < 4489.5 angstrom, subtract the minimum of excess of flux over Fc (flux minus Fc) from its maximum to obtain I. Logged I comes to 7.4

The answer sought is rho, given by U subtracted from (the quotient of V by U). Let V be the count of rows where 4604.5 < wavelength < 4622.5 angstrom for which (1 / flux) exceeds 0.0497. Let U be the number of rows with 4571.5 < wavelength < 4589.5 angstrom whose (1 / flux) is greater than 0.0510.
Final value -1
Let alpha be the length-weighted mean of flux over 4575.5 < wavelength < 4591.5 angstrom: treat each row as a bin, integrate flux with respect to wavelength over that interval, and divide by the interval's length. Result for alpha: 20.7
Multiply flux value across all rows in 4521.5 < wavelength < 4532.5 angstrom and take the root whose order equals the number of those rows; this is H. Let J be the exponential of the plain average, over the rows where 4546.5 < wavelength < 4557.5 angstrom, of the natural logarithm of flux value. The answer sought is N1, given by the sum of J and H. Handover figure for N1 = 38.3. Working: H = 18.8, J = 19.5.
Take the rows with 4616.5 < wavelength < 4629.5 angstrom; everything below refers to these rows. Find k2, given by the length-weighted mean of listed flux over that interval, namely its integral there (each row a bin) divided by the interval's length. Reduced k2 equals 22.0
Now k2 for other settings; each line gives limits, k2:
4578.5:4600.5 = 20.3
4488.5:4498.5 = 18.7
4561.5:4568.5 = 21.3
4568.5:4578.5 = 21.9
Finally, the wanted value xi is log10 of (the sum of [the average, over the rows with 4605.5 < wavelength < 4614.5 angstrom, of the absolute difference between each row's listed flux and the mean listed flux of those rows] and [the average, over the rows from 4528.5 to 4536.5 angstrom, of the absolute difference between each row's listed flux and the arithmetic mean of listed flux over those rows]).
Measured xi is 0.23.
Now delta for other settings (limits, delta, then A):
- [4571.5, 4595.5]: 2.83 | 17.0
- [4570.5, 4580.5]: 2.98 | 19.8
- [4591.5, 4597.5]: 2.87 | 17.6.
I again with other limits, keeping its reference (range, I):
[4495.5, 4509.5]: 3.9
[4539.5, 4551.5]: 5.2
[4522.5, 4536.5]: 4.2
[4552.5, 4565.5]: 4.2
